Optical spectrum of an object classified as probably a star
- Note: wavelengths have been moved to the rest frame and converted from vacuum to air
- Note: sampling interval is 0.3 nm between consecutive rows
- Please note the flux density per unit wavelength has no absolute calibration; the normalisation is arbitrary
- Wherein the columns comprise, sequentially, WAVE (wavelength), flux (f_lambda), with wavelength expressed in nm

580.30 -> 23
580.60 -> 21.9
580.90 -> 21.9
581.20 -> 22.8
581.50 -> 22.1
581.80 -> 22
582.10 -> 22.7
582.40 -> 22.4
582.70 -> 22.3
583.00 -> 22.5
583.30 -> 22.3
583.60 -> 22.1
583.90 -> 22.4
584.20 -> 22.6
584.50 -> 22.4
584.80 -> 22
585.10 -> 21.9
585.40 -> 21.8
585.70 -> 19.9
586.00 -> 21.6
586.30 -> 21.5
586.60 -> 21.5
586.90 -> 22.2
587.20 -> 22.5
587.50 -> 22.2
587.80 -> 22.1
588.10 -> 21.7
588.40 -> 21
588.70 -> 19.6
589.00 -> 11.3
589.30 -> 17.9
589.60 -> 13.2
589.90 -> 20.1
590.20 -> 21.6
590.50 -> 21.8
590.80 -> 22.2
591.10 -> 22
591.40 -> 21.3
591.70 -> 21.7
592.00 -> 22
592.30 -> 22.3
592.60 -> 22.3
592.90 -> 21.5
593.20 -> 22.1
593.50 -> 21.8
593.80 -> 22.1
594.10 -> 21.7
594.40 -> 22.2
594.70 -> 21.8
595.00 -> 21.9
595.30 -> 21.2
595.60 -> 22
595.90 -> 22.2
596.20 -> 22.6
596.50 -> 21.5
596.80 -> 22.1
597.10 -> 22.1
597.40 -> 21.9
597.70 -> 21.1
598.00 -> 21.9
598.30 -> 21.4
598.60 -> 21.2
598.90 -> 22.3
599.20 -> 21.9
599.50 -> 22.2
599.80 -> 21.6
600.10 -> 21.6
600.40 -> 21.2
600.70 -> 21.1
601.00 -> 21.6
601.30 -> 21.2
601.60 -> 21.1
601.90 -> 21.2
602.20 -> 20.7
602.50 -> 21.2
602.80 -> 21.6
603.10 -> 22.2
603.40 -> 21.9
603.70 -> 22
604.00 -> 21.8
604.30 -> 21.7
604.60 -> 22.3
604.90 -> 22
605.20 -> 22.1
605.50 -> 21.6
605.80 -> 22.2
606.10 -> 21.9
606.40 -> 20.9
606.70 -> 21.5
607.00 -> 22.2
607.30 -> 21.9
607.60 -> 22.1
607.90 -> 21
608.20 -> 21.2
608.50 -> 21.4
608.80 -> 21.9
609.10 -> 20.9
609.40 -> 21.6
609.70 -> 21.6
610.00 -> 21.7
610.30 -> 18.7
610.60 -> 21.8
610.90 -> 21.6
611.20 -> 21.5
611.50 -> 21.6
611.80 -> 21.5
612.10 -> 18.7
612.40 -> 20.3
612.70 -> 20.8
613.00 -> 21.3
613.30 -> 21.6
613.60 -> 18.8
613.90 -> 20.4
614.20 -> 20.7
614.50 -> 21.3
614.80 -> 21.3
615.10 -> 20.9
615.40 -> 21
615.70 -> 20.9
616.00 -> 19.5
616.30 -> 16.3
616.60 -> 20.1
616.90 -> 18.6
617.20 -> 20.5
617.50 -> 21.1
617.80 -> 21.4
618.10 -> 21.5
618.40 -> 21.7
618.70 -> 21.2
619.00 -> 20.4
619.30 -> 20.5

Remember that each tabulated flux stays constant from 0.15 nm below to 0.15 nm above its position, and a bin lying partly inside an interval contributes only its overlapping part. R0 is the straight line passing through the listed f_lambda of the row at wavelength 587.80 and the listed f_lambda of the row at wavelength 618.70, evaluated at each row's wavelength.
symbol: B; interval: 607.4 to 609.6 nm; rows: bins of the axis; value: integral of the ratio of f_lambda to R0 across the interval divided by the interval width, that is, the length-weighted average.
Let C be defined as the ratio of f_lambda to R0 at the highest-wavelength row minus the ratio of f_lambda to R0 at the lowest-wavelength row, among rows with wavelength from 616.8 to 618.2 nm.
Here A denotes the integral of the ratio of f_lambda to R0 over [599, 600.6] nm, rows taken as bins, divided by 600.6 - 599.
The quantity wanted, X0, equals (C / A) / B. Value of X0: 0.14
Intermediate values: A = 0.998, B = 1.00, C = 0.14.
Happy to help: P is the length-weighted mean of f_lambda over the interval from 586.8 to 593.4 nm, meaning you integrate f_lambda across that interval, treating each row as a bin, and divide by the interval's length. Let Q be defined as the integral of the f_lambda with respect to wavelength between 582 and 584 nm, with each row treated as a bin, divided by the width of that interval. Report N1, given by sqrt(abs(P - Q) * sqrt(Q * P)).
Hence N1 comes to 6.1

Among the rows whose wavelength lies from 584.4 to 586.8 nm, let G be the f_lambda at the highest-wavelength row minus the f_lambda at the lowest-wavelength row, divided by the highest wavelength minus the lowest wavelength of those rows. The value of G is -0.4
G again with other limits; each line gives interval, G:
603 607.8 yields 0.0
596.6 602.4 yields -0.3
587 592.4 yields 0.0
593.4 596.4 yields 0.3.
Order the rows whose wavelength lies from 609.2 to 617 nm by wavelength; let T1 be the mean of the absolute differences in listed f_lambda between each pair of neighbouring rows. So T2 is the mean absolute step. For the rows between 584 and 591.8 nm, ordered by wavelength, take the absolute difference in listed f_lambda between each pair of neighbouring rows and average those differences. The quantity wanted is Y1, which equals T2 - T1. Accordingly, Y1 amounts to 0.4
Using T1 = 1.1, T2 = 1.5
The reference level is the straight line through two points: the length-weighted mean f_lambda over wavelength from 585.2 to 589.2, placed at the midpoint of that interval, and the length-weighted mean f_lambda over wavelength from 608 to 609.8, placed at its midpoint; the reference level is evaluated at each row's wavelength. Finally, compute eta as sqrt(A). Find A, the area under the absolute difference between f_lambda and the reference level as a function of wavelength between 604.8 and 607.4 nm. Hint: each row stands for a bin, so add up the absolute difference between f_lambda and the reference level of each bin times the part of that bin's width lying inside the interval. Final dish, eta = 1.2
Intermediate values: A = 1.5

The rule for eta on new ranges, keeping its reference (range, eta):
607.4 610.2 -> 1.0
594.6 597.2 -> 1.6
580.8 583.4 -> 2.2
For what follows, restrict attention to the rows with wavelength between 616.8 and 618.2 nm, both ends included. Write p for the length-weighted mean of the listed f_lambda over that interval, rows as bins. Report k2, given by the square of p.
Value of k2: 427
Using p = 20.7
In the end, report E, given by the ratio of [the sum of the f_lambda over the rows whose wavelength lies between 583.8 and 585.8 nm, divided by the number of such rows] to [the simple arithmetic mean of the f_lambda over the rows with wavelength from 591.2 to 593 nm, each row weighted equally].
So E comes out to 1.00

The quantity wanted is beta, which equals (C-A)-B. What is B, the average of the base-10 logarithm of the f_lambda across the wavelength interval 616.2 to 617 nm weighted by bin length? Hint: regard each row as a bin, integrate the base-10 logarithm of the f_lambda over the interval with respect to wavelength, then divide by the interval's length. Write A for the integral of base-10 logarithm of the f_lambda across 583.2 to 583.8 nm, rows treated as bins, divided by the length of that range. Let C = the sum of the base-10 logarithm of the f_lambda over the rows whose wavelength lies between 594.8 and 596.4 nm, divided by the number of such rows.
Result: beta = -1.27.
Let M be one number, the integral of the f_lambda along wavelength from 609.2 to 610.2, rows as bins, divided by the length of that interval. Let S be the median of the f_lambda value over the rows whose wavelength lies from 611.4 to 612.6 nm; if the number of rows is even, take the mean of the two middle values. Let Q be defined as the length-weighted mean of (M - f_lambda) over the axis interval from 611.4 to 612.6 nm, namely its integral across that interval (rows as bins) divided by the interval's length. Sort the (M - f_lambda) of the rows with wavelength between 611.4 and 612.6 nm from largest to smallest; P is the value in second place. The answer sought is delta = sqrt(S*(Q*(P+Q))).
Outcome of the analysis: 6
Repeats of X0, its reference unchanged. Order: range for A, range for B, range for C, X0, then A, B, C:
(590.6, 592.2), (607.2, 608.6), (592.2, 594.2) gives -0.03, 0.994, 1.00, -0.02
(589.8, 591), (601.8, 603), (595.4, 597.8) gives -0.04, 0.976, 0.98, -0.04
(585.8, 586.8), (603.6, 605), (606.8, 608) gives -0.06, 0.970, 1.02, -0.05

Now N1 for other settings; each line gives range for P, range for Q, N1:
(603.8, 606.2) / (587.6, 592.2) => 6.4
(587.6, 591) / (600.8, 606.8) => 6.8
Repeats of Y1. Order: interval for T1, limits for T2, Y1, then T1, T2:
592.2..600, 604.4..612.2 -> 0.2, 0.5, 0.7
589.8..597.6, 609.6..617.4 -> 0.7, 0.5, 1.2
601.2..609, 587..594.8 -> 1.1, 0.4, 1.5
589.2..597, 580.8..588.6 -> -0.5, 0.9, 0.4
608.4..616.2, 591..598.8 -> -0.4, 0.9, 0.5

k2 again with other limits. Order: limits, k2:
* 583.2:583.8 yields 493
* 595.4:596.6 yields 487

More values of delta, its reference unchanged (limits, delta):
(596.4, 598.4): 1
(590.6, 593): 2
